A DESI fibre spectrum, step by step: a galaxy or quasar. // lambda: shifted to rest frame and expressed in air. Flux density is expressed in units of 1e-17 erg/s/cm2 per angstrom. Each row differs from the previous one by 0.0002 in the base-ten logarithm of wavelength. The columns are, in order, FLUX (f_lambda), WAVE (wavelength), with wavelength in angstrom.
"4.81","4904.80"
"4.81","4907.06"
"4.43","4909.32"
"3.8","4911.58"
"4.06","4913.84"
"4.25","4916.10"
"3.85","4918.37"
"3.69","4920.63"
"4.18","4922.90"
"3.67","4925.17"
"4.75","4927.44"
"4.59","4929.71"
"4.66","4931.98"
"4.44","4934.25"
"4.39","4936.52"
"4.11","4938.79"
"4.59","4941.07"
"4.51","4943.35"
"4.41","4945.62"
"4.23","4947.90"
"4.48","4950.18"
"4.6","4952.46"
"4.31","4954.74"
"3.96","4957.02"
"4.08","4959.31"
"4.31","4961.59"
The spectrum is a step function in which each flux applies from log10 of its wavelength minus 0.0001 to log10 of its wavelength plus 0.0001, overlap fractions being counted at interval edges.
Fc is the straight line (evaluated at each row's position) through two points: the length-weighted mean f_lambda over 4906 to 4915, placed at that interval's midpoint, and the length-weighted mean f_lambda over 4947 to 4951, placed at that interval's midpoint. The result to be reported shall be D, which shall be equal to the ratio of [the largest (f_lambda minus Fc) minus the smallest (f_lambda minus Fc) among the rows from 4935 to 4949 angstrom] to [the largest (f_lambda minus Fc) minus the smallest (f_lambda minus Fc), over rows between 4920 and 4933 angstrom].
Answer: 0.4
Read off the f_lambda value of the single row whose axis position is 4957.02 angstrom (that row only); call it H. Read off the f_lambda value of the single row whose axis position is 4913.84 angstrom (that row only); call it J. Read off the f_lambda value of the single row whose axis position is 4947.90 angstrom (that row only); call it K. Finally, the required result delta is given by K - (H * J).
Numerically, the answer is -11.8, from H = 3.96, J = 4.06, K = 4.23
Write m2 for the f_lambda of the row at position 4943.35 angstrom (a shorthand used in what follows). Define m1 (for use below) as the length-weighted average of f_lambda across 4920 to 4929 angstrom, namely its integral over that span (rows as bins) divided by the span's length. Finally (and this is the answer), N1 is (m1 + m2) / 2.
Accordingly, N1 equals 4.31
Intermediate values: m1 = 4.12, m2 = 4.51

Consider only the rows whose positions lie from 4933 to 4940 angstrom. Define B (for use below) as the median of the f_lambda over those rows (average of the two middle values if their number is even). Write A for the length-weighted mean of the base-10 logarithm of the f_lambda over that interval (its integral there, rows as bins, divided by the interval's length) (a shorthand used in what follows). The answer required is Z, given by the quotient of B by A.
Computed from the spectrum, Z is 6.91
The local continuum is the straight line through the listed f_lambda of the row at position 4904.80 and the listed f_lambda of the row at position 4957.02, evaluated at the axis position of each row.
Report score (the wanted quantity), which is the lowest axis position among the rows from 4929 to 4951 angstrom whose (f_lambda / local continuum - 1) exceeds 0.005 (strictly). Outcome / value 4929.71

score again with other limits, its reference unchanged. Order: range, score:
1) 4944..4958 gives 4945.62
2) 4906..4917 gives 4907.06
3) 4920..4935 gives 4927.44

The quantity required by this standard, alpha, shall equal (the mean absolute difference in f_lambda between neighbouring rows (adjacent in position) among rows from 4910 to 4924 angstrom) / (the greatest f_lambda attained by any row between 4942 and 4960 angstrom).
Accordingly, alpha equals 0.065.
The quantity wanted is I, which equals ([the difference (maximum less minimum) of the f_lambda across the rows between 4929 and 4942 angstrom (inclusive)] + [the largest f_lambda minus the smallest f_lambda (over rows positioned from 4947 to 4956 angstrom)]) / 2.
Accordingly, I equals 0.5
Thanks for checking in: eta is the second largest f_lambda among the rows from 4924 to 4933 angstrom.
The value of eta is 4.66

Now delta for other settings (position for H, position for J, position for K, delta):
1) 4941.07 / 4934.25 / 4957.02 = -16.4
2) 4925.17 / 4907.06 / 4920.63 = -14.0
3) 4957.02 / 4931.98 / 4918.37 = -14.6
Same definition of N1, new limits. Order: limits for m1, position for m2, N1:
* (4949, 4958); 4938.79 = 4.23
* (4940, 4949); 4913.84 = 4.25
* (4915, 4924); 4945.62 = 4.20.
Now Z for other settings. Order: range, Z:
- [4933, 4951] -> 6.88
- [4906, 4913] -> 6.98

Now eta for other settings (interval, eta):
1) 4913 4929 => 4.25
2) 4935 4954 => 4.59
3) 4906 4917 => 4.43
